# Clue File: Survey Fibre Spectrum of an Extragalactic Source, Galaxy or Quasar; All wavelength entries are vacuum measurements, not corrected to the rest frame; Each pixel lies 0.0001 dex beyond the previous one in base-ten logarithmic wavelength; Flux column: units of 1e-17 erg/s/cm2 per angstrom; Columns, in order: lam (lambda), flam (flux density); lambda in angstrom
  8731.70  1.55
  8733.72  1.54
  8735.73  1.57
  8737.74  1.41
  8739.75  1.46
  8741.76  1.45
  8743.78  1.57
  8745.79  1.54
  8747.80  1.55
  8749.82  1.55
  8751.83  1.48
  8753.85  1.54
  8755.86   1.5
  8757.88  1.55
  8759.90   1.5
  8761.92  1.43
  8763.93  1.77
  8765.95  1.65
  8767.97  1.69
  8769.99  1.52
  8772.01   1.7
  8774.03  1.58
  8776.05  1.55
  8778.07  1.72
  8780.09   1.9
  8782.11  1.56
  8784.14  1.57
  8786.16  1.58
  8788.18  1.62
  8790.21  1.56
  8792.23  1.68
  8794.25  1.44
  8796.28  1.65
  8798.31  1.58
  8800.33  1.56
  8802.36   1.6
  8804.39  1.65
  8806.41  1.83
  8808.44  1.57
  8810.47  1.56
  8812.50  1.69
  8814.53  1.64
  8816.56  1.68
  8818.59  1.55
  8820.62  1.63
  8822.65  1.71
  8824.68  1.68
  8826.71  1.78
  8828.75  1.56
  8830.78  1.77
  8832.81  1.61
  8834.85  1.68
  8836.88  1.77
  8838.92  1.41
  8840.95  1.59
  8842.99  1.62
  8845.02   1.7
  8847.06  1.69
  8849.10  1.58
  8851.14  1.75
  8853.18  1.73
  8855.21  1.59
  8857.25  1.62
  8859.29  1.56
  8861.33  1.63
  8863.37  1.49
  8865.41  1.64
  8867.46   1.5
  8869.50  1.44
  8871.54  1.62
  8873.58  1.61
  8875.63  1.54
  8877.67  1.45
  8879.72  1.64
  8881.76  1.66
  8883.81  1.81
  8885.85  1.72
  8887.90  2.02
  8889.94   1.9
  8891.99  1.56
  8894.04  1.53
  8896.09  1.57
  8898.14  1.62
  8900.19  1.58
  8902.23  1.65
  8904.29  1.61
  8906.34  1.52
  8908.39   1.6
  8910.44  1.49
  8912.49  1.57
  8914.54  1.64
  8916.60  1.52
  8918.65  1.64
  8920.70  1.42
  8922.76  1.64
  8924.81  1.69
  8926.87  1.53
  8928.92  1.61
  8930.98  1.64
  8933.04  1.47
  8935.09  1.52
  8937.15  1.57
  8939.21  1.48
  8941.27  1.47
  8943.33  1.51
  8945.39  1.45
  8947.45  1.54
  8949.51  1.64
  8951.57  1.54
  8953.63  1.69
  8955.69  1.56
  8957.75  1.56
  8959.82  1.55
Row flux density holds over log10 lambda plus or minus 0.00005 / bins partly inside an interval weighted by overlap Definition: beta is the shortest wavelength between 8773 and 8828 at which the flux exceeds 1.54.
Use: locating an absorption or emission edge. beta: 8774.03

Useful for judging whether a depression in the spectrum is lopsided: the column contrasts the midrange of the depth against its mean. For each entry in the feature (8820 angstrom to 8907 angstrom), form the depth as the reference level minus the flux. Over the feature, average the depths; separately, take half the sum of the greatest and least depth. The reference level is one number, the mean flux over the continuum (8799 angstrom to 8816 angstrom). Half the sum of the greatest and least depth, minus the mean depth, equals -0.079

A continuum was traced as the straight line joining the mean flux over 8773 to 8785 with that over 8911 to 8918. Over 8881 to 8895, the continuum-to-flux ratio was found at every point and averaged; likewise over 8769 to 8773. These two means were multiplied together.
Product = 0.95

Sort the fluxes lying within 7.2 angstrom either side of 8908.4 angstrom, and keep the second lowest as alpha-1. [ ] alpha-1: 1.52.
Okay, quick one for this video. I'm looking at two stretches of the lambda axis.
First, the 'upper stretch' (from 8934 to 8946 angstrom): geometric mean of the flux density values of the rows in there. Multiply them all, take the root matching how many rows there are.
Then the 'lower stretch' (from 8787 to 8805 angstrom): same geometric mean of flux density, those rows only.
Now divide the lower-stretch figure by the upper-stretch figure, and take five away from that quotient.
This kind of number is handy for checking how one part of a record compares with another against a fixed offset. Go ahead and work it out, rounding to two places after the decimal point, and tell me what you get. -3.94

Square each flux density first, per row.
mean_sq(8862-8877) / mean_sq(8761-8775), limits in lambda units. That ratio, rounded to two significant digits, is 0.91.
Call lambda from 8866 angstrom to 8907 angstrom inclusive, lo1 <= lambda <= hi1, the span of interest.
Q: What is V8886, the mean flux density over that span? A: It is 1.628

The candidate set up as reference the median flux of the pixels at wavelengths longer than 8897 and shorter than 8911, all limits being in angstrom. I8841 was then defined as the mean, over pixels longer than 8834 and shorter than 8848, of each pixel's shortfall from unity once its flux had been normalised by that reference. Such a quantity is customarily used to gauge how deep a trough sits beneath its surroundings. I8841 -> -0.023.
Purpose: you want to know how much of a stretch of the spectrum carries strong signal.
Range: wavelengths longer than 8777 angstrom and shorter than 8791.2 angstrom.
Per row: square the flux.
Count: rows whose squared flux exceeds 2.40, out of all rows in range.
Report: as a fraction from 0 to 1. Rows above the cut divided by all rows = 1.00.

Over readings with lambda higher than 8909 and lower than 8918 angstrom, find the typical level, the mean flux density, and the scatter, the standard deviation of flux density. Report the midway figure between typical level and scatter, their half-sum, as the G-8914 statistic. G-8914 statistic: 0.81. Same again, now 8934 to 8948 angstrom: 0.77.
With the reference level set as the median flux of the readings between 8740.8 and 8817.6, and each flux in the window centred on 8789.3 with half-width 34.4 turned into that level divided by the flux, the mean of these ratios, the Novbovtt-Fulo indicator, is 0.97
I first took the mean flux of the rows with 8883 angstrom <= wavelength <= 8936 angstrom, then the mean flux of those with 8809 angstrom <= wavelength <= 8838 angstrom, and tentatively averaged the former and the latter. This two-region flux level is 1.64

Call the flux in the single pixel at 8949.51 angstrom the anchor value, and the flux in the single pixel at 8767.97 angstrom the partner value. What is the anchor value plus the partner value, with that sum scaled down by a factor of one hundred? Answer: 0.0333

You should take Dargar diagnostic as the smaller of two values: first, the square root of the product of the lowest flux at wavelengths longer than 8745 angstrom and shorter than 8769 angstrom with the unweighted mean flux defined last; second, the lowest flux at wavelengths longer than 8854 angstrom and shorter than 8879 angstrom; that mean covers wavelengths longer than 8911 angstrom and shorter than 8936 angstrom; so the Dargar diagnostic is 1.44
